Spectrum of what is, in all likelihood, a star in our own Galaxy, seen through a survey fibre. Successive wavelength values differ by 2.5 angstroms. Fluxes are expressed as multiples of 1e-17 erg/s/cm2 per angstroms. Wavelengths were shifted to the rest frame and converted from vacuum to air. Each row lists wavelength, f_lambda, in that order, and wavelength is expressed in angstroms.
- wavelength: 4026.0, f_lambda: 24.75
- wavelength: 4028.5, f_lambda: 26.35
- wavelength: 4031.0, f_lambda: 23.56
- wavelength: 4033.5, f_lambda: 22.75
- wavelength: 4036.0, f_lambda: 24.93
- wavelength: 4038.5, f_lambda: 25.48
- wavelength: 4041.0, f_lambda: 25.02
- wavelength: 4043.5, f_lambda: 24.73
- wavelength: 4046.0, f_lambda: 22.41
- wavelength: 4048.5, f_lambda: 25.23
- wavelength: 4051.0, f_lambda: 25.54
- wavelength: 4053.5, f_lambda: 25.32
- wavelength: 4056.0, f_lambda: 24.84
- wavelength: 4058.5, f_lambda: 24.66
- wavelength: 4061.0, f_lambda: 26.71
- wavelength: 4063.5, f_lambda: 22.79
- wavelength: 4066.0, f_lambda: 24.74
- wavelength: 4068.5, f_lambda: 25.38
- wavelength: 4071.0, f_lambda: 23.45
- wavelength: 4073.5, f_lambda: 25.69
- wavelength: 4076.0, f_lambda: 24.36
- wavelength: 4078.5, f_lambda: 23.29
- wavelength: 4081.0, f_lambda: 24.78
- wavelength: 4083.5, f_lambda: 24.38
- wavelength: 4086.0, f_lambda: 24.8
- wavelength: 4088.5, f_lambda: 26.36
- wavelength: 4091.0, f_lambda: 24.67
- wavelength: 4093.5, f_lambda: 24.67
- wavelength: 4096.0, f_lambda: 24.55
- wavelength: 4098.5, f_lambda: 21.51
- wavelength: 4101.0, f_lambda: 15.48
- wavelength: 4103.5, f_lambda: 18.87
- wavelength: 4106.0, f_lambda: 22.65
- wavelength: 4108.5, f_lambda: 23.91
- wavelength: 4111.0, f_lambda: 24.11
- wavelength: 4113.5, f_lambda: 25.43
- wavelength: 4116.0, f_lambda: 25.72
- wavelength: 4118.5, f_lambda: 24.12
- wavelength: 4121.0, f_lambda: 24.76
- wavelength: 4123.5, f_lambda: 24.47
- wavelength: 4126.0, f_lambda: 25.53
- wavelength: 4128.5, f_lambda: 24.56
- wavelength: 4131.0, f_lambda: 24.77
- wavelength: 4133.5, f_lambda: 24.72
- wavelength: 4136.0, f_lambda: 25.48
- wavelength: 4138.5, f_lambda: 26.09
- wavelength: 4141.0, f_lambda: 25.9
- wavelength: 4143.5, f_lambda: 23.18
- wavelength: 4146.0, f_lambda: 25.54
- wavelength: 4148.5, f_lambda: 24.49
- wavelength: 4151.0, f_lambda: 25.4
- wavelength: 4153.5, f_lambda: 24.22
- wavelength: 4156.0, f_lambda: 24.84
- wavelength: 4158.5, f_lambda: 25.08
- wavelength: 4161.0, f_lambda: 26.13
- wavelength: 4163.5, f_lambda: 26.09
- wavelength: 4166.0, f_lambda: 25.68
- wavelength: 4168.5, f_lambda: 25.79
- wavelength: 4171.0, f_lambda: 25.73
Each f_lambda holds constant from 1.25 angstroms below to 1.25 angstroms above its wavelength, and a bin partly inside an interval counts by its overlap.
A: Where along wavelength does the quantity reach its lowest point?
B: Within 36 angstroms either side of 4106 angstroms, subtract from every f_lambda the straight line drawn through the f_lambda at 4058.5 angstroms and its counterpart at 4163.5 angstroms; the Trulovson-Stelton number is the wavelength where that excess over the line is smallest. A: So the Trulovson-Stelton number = 4101.0 angstroms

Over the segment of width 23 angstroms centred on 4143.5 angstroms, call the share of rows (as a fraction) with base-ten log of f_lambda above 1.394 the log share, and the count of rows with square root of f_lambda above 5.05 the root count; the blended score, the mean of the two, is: 1.8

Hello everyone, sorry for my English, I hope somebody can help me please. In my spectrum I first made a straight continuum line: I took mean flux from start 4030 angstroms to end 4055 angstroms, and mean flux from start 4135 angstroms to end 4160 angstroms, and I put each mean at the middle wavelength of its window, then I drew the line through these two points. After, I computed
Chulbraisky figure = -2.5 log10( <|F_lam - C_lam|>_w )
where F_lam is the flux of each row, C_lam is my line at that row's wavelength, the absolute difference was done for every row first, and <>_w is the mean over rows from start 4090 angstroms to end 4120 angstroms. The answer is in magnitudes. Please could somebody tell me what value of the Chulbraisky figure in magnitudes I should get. -0.8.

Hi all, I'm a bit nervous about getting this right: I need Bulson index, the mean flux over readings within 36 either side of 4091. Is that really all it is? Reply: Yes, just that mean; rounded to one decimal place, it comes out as 24.0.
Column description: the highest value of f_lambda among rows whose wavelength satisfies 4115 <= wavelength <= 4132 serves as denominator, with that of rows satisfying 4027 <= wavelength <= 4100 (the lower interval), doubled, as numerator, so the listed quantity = 2.08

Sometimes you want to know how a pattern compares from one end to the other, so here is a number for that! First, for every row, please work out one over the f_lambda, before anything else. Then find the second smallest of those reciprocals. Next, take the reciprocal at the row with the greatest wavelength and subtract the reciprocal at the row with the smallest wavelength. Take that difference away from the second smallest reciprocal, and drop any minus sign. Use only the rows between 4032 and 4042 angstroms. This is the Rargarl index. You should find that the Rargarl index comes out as 0.0440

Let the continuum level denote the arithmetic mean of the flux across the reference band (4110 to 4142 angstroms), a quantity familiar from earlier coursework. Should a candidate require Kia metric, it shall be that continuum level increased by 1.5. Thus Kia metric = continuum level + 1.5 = 26.6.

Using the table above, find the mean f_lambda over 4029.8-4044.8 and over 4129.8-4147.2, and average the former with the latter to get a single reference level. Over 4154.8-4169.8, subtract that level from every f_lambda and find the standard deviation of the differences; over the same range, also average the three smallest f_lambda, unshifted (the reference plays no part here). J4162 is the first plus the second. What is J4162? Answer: 25.7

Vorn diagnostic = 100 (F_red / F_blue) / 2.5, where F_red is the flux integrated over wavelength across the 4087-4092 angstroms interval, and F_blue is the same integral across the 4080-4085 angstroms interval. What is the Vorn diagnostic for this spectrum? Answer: 41.5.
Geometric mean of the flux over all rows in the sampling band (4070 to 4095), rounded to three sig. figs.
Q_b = 24.6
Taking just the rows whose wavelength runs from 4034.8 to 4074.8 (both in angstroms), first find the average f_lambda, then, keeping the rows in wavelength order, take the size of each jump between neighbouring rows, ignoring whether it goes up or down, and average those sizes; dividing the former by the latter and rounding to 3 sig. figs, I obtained 18.3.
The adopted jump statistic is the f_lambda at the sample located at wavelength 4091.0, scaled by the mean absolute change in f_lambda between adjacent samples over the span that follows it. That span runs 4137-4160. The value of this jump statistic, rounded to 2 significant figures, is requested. 21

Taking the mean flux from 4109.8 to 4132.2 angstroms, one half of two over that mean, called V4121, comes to 0.0403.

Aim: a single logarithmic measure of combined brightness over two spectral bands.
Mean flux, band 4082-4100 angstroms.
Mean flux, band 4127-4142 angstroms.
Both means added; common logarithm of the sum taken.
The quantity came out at 1.70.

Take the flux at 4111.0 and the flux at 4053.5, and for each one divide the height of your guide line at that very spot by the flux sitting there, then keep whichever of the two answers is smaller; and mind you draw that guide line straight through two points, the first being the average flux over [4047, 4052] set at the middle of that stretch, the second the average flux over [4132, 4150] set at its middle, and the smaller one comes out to 1.00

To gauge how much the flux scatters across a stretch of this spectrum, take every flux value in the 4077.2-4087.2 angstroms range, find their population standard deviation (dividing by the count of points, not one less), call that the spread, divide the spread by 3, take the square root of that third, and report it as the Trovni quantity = 0.45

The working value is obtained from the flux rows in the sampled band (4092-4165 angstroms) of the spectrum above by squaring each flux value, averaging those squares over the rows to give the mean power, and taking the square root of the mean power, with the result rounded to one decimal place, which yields 24.3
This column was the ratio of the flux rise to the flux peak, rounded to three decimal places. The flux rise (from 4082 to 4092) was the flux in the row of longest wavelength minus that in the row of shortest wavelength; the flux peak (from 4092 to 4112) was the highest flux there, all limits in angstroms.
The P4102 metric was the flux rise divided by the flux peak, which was 0.012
